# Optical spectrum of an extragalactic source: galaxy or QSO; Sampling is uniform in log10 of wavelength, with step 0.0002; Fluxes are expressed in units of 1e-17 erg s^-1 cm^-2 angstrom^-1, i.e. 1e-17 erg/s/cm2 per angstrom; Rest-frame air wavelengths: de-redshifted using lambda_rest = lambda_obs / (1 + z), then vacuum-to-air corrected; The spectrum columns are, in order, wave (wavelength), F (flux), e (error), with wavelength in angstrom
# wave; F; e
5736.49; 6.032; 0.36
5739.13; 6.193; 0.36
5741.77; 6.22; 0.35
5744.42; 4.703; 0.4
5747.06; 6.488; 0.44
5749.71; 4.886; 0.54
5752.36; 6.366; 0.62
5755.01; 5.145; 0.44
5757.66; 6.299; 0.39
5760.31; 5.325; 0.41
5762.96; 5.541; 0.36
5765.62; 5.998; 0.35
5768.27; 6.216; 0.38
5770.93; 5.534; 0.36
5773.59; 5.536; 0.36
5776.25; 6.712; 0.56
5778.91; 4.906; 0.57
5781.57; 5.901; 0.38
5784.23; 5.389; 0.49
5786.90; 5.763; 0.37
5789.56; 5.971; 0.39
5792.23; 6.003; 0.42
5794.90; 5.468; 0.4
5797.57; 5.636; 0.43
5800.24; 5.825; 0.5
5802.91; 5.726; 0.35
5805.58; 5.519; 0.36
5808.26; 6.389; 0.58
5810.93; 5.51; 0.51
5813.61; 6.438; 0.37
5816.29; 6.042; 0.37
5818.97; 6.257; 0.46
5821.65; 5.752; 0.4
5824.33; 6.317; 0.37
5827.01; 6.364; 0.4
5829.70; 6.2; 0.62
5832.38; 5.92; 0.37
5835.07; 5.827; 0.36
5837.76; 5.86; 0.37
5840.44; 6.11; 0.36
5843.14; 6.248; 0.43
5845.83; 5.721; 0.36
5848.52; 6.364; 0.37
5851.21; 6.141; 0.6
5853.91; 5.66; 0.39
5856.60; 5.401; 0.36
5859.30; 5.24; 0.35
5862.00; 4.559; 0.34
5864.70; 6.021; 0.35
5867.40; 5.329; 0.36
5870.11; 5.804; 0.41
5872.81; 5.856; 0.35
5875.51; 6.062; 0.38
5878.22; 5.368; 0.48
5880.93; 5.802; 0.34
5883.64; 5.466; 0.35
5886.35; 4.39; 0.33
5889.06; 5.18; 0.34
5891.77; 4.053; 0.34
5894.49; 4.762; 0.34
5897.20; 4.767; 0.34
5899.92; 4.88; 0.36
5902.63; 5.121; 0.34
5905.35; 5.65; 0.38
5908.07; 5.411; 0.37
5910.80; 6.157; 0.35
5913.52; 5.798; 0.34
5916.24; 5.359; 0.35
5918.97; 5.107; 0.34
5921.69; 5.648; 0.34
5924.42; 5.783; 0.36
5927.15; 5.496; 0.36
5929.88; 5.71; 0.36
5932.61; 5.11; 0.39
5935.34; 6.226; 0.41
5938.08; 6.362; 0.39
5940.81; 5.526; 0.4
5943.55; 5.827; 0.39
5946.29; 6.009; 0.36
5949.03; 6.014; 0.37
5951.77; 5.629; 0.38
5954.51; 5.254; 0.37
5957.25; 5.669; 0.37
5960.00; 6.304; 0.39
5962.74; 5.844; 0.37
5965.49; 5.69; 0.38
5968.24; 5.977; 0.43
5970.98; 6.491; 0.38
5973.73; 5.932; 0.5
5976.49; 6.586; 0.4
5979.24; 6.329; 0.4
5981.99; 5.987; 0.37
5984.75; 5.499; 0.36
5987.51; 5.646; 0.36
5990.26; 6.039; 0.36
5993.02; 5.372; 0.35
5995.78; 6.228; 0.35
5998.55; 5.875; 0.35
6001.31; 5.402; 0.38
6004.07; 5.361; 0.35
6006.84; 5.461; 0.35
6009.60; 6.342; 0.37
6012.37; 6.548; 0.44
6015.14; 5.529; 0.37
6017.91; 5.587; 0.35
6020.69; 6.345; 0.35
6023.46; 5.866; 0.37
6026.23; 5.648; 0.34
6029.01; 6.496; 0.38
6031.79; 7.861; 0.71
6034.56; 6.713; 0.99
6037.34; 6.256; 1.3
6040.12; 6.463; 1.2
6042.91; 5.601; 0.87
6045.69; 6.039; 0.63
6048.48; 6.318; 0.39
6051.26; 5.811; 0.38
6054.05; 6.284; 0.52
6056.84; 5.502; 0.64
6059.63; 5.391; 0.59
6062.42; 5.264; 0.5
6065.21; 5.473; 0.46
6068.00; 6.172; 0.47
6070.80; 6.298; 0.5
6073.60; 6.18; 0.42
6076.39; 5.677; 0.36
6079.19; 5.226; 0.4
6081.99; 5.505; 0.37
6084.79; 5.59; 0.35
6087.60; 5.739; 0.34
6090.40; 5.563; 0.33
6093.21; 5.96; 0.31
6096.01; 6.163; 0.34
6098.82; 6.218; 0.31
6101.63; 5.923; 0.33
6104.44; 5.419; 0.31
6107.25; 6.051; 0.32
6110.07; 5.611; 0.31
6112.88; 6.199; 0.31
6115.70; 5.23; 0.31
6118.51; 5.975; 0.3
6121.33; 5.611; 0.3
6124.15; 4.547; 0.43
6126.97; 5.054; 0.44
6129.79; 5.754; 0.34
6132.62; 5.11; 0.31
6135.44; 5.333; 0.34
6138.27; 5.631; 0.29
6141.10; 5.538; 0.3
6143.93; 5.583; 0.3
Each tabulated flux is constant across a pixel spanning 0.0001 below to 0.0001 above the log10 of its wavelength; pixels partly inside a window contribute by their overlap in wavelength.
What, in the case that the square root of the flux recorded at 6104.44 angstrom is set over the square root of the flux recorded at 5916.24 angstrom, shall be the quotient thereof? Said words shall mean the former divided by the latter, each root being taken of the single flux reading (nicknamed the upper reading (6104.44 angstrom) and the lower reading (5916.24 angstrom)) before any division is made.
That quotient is 1.01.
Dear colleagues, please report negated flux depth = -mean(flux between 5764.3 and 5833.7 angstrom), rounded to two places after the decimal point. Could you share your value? -5.90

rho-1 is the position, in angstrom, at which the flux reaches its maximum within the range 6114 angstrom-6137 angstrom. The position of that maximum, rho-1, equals 6118.51 angstrom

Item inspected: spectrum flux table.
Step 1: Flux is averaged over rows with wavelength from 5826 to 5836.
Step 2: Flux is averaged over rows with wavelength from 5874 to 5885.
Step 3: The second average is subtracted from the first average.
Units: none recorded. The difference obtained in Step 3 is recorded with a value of 0.40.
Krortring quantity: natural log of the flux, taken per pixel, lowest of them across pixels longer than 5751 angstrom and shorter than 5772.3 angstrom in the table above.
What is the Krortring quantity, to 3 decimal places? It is 1.638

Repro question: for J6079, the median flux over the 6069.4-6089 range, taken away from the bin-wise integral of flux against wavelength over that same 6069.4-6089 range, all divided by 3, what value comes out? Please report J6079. 35.6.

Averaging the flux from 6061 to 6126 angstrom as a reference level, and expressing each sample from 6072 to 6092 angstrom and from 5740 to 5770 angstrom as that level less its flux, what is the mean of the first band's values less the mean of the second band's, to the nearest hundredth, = 0.10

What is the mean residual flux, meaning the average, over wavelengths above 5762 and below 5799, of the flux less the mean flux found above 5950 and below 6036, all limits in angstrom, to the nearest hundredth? -0.23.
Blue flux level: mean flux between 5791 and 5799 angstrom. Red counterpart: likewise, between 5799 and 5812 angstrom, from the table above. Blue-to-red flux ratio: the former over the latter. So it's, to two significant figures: 0.98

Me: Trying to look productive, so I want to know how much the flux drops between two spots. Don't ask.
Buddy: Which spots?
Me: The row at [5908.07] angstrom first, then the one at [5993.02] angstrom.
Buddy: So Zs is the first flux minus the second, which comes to 0.0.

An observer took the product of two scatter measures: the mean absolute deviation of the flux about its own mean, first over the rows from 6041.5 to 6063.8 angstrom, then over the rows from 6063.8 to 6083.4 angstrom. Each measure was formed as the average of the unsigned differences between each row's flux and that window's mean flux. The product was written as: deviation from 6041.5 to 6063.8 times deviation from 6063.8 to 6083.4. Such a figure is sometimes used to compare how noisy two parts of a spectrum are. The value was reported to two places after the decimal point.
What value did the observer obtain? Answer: 0.12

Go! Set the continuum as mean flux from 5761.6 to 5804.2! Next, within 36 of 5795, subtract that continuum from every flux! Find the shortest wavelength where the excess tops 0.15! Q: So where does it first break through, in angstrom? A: 5765.62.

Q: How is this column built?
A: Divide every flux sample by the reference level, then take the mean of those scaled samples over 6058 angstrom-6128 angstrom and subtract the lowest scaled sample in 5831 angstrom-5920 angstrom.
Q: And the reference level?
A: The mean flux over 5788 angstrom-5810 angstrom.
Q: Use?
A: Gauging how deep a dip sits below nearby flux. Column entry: 0.28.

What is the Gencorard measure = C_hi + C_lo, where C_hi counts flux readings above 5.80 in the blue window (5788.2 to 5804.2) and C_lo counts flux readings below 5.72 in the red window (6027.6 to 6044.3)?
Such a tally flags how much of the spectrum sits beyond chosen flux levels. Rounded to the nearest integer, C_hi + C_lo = 4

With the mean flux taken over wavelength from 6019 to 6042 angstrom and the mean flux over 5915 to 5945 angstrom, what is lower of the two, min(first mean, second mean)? 5.65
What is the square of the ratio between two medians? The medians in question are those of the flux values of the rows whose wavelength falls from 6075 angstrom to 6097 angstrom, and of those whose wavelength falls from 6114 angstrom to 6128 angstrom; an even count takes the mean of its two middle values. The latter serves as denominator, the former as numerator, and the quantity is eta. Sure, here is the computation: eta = 1.2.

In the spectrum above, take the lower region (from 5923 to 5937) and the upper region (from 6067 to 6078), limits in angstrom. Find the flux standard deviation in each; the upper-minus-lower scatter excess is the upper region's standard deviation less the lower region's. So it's -0.13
